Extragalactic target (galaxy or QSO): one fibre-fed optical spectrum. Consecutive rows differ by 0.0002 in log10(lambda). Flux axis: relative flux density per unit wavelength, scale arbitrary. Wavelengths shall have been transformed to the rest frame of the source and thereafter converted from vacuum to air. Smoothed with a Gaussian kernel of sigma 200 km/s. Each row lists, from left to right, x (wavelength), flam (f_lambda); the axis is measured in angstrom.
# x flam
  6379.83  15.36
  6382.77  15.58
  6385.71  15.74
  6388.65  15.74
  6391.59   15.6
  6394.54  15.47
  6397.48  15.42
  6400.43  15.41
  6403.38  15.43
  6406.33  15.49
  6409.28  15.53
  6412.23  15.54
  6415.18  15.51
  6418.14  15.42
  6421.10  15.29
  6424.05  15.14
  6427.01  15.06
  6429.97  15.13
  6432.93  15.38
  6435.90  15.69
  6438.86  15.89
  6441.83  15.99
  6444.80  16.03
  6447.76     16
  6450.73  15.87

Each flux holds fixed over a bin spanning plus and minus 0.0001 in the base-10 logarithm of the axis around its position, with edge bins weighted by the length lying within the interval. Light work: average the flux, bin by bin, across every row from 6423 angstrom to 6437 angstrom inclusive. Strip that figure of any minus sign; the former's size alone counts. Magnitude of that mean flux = 15.3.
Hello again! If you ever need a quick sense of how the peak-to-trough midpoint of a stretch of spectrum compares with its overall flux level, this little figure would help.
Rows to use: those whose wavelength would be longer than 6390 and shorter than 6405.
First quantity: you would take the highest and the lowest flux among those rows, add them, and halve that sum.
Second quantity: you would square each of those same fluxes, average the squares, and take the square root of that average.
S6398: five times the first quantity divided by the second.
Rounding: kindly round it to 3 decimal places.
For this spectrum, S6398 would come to 5.013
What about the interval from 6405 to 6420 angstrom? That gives 4.994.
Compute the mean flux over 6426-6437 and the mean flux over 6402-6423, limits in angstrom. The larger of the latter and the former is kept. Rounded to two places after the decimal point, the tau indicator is 15.46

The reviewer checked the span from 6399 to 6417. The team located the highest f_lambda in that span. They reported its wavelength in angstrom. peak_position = 6412.23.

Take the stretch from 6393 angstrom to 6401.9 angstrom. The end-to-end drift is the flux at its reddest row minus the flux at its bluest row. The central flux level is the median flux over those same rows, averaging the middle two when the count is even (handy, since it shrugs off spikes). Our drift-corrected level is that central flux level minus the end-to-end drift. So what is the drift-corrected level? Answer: 15.48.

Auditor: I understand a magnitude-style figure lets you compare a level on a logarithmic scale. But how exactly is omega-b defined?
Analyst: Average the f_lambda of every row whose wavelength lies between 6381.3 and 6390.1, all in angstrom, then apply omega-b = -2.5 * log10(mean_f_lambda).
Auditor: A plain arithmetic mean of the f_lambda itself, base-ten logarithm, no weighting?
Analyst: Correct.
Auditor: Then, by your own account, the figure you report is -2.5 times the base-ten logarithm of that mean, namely -2.989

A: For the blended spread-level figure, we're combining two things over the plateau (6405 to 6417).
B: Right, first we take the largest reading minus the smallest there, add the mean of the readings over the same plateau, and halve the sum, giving 7.784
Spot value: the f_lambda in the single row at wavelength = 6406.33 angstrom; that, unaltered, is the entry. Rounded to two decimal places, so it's 15.49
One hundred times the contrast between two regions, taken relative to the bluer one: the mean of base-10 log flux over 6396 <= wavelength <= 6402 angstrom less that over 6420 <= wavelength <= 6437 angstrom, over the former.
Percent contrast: 0.3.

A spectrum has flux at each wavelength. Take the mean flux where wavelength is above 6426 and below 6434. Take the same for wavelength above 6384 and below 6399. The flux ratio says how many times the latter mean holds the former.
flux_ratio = 1.03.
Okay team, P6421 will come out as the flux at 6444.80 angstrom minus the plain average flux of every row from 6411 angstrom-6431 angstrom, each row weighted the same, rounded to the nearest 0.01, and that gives 0.73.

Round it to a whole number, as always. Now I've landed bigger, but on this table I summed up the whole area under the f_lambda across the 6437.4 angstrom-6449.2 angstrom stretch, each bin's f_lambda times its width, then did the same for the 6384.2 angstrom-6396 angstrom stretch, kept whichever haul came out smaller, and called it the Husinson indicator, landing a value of 184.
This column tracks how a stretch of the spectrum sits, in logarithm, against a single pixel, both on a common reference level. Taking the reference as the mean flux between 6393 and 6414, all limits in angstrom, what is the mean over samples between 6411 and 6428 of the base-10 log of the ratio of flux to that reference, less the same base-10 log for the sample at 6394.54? -0.004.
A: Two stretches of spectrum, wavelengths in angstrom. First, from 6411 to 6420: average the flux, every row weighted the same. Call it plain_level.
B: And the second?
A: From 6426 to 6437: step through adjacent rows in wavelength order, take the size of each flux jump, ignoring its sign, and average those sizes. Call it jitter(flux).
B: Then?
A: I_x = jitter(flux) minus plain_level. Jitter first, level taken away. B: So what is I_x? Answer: -15.3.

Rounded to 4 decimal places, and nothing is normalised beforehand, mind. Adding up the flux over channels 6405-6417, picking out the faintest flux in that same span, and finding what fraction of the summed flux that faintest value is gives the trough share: 0.2496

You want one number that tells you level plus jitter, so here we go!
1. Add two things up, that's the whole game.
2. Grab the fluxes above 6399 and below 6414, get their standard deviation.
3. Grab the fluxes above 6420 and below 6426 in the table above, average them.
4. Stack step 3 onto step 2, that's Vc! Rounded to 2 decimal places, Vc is 15.27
